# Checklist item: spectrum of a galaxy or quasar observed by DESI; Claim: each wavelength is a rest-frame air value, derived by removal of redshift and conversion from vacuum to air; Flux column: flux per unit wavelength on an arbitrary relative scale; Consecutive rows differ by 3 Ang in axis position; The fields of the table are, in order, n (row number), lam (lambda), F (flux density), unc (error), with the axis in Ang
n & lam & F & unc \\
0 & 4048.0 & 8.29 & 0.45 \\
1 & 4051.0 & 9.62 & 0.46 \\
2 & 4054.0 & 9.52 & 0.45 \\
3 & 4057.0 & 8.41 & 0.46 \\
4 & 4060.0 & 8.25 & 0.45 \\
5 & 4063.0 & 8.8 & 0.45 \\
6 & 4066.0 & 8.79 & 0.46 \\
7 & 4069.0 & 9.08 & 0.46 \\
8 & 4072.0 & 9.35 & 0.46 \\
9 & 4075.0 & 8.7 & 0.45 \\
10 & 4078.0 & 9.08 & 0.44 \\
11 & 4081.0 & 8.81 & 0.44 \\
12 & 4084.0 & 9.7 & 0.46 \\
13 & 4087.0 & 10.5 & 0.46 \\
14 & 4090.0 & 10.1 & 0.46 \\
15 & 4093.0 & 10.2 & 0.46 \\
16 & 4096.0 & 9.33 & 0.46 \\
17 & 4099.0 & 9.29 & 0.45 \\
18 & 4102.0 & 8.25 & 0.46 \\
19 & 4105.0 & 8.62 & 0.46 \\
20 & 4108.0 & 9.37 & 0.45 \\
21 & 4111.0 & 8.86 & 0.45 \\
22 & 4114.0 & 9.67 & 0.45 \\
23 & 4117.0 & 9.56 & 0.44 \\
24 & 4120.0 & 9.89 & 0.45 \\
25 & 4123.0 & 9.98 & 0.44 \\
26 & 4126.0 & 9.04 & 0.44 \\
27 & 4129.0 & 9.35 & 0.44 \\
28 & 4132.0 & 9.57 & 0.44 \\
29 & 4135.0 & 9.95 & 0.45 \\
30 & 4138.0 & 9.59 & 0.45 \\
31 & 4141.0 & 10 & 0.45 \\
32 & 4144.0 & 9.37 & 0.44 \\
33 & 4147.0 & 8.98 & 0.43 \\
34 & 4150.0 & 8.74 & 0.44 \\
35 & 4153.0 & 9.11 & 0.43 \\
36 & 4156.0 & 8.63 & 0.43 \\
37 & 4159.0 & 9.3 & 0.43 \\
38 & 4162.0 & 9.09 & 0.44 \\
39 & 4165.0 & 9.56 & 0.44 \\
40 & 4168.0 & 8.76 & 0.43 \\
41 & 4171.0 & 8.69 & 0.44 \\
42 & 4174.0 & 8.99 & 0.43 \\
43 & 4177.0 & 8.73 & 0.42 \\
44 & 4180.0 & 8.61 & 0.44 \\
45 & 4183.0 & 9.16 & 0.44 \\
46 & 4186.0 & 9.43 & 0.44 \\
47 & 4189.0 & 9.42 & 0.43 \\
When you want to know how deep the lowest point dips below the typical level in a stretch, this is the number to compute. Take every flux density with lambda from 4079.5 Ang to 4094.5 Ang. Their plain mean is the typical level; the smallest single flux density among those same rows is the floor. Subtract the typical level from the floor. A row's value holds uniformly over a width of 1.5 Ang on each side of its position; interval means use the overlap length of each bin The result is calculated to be -1.1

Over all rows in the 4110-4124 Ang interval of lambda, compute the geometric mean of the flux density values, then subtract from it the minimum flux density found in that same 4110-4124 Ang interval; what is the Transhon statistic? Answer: 0.7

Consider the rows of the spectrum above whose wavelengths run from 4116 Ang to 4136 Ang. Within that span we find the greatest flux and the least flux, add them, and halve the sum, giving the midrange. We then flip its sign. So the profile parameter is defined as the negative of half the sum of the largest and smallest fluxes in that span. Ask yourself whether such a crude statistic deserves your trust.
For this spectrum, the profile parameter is -9.5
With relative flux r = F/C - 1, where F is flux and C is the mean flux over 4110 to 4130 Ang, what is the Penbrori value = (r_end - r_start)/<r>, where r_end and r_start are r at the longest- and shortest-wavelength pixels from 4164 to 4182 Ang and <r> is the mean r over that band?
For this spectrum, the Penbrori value 2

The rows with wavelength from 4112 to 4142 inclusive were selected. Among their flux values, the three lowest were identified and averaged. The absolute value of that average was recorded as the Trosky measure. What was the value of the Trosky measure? 9.3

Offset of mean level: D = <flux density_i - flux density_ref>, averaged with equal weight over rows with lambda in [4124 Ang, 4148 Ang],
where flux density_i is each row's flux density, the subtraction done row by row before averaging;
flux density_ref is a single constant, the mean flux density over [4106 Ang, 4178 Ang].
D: 0.2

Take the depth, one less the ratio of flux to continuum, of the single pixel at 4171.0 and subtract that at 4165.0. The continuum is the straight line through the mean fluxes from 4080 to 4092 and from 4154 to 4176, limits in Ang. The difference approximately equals 0.090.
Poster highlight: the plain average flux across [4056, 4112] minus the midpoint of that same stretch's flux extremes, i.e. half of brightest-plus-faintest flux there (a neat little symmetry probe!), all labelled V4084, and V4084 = -0.24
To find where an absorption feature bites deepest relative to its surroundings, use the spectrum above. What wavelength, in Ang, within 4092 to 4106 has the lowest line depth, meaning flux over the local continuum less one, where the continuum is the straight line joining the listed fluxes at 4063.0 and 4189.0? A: 4102.0 Ang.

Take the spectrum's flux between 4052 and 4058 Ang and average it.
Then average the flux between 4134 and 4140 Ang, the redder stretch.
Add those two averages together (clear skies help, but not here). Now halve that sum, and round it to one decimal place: 9.4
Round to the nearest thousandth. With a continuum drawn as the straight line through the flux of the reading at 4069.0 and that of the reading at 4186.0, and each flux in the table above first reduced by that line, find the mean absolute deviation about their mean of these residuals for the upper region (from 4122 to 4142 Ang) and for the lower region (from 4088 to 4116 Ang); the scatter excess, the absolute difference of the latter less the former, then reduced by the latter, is -0.286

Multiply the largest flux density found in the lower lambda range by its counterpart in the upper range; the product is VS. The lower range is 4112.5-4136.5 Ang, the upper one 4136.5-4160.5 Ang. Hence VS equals 100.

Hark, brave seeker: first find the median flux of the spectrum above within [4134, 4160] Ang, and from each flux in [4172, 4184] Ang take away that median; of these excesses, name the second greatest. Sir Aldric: -0.31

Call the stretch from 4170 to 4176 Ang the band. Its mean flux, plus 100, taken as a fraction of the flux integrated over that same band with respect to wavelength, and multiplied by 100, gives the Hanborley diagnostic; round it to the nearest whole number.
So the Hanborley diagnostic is 205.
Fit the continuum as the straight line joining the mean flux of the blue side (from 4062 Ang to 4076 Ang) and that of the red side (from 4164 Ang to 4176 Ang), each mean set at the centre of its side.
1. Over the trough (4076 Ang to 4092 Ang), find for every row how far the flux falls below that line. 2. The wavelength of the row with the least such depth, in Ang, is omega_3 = 4087.0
